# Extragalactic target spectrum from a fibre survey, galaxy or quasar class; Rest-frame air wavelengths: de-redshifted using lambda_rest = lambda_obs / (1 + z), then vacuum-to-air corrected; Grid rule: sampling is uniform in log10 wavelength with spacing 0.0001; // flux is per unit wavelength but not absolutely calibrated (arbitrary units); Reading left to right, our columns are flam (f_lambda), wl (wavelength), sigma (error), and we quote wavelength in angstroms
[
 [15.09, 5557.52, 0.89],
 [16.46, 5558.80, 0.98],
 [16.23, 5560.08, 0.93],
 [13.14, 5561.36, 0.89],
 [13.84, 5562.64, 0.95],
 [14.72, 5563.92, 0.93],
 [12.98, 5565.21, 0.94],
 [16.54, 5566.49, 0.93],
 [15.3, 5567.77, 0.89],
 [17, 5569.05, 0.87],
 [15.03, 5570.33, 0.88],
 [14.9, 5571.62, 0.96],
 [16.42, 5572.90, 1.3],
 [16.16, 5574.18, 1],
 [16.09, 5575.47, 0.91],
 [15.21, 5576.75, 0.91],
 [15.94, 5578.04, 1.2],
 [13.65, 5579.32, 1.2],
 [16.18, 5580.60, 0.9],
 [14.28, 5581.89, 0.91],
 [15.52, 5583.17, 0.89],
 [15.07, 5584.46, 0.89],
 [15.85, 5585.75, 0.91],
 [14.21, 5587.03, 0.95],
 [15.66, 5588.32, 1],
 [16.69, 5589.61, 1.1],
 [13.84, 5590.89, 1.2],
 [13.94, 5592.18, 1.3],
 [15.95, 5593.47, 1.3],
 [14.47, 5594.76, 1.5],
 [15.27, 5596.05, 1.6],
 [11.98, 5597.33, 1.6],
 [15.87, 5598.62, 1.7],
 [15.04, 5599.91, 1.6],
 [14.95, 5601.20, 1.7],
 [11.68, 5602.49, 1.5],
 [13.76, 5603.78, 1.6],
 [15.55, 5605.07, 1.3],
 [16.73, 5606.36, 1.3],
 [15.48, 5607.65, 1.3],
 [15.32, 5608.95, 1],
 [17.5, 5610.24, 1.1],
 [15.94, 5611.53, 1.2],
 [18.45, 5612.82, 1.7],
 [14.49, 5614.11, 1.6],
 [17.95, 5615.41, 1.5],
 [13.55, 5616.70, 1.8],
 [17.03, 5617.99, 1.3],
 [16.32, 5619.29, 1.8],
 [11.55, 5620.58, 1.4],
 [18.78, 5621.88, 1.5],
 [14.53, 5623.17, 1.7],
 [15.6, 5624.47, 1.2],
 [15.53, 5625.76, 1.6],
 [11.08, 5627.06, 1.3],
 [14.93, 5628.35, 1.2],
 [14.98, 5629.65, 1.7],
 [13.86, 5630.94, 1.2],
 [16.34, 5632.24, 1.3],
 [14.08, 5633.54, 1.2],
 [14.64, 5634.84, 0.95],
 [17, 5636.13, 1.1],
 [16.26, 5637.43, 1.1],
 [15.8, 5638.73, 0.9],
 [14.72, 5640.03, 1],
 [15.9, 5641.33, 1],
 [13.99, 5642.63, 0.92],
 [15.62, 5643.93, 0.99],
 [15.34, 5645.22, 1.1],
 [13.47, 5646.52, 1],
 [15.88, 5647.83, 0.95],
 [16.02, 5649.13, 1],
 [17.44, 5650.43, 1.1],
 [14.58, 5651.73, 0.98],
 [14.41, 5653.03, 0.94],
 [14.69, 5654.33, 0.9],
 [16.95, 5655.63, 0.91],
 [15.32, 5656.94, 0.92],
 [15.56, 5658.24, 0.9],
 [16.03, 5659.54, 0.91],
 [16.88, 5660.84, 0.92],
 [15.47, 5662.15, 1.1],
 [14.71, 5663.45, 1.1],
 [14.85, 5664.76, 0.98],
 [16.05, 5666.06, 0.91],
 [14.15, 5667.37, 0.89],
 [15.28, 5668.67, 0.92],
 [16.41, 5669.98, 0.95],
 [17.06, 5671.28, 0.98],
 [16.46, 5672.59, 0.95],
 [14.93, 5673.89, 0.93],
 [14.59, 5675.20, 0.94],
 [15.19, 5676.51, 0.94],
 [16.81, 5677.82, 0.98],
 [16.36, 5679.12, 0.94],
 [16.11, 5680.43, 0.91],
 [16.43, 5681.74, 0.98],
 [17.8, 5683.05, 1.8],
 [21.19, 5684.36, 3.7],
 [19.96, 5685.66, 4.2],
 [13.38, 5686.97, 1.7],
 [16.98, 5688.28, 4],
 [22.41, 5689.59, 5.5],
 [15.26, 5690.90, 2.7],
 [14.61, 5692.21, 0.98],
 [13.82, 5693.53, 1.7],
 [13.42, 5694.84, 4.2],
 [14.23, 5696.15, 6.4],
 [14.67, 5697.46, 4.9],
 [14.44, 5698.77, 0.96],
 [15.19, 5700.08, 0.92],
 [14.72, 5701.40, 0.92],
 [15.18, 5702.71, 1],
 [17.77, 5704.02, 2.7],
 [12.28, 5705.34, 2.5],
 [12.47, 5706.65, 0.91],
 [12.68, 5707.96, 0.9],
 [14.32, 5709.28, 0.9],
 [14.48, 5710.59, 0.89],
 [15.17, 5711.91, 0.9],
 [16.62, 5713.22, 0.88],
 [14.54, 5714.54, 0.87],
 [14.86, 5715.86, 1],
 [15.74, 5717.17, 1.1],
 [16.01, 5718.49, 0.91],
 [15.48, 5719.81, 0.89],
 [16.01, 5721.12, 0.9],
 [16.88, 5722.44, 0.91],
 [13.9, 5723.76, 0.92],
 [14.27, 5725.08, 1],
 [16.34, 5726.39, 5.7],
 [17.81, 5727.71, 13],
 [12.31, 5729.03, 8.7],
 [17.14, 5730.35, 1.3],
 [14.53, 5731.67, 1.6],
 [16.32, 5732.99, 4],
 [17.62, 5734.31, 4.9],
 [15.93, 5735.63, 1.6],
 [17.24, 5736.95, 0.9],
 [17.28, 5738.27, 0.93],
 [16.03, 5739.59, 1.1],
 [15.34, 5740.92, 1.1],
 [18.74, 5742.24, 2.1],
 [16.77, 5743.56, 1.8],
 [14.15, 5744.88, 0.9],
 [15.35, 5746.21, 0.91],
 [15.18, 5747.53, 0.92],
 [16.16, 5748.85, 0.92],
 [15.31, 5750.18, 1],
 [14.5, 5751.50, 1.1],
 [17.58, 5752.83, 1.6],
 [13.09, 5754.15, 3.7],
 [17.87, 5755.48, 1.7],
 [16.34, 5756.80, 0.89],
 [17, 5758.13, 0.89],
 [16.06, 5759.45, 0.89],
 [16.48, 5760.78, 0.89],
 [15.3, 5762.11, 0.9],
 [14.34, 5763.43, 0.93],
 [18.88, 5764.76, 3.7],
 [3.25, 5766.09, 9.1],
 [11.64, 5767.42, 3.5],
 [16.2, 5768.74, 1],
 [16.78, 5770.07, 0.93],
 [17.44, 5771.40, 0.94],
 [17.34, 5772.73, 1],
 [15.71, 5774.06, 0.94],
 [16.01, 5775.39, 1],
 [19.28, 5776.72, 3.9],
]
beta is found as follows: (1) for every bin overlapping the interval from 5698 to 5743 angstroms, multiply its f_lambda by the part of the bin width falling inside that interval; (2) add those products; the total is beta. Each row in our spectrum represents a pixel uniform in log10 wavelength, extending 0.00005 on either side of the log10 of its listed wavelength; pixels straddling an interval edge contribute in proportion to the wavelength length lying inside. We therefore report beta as 696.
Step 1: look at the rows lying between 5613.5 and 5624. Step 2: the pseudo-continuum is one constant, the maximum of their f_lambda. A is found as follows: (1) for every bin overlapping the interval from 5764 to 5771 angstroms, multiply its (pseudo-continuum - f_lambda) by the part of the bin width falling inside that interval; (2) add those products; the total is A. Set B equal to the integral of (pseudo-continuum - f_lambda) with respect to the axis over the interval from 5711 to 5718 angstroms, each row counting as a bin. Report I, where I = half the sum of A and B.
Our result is 30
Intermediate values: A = 37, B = 24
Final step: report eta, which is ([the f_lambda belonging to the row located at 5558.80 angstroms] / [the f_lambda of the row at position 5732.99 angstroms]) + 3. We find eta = 4.01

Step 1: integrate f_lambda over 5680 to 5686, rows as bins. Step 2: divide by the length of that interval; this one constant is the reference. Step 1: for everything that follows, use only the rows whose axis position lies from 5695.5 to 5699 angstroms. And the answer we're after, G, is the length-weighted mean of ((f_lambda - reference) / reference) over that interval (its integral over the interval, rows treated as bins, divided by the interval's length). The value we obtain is -0.21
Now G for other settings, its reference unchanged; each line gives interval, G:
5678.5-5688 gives -0.05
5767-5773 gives -0.13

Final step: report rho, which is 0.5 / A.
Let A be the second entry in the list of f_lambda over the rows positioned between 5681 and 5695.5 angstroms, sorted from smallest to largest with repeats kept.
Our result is 0.037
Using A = 13.42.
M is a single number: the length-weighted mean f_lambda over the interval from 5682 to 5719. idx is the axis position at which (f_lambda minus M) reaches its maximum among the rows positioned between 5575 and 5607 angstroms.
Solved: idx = 5606.36 angstroms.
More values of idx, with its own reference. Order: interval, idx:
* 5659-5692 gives 5689.59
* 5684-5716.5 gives 5689.59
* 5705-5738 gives 5727.71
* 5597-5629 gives 5621.88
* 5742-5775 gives 5764.76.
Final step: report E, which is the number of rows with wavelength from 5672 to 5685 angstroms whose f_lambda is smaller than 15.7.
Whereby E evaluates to 3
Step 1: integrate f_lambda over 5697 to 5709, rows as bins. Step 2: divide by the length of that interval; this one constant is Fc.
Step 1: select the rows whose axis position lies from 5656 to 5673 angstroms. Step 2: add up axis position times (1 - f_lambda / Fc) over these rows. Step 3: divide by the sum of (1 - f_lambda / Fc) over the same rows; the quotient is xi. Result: 5665.5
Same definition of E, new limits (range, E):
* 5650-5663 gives 6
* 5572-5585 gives 5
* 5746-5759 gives 5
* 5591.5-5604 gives 8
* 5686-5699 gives 8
